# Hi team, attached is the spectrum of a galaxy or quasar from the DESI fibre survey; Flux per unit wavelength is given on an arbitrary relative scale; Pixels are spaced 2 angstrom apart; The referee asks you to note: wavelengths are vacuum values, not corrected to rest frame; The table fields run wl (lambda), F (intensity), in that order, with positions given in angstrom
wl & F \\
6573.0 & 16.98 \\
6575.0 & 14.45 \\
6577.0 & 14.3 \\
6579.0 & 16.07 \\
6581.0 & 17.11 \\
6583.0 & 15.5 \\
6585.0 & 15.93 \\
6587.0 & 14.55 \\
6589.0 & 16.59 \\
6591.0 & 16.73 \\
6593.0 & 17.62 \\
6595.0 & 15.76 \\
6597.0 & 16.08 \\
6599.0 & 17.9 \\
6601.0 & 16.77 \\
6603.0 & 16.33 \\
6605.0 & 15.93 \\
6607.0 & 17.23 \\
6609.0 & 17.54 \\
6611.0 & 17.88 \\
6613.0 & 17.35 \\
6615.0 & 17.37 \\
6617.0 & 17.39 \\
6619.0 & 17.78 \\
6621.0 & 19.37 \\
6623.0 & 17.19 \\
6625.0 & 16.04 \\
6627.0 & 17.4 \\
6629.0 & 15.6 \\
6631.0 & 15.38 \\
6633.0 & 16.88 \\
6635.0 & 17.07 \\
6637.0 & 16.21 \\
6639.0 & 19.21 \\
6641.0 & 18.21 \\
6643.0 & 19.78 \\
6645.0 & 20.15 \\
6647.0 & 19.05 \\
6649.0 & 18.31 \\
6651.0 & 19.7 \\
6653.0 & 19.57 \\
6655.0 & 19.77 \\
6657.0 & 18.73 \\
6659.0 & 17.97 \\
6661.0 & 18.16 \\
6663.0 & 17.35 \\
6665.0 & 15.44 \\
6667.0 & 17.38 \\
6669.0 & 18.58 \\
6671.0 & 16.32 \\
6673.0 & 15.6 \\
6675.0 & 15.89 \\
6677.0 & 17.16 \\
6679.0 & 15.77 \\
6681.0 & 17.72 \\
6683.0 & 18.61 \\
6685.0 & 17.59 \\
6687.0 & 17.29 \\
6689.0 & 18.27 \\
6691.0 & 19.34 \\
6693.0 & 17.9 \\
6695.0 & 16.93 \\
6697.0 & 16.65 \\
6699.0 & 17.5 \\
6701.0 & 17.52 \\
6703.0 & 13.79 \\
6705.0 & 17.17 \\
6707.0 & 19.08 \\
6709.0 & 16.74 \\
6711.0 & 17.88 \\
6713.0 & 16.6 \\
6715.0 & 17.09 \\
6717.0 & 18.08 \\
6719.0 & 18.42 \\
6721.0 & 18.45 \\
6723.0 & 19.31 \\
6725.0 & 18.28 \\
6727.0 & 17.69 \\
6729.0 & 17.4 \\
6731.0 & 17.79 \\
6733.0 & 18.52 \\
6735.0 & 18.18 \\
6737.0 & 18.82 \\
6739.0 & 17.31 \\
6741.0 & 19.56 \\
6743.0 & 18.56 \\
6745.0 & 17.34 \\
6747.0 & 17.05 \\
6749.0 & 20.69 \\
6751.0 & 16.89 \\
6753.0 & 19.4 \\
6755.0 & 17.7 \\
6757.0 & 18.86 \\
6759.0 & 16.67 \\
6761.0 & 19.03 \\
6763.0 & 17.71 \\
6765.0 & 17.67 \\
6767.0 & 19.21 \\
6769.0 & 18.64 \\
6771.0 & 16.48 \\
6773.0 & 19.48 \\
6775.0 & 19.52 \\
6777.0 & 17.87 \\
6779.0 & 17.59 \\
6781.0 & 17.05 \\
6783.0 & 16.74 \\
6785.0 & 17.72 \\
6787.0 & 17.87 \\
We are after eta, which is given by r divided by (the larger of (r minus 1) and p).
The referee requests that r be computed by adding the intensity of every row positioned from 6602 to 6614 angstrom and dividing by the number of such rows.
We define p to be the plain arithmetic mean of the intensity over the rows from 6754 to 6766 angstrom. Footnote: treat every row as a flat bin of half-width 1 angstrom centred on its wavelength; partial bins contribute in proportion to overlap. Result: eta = 0.95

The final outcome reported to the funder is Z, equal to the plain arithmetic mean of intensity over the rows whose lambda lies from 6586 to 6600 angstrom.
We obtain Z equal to 16.5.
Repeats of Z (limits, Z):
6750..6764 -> 18.0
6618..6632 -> 17.0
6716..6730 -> 18.2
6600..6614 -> 17.0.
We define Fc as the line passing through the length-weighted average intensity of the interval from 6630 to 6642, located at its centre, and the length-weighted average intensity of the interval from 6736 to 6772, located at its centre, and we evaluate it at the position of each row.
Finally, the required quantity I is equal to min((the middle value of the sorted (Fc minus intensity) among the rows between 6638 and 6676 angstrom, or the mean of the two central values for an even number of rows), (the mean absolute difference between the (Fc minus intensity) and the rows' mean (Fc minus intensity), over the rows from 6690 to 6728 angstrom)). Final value -1.04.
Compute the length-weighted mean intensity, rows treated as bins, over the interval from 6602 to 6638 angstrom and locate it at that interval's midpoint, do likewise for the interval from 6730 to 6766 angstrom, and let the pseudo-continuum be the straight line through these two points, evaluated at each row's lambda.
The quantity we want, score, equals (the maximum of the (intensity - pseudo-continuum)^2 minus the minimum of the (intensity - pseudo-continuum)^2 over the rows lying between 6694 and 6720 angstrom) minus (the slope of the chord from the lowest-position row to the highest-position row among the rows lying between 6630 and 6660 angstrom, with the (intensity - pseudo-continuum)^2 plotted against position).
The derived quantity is 16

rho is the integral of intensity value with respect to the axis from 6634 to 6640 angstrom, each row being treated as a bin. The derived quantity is 105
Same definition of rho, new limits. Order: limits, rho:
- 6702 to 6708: 100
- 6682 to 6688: 107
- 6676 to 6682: 101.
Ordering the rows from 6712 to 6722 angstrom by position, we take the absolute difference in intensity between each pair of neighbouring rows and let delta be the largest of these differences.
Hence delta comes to 0.99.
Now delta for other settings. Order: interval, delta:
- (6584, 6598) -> 2.04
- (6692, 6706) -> 3.73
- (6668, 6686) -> 2.26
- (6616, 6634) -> 2.18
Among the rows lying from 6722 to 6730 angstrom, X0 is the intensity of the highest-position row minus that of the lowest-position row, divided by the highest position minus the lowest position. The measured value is -0.32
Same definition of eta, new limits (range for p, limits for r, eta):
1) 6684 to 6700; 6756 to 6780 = 1.03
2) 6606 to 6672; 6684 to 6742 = 1.00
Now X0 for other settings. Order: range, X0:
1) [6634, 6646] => 0.31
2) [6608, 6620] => 0.02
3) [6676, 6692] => 0.16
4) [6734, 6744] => 0.05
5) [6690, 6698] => -0.45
